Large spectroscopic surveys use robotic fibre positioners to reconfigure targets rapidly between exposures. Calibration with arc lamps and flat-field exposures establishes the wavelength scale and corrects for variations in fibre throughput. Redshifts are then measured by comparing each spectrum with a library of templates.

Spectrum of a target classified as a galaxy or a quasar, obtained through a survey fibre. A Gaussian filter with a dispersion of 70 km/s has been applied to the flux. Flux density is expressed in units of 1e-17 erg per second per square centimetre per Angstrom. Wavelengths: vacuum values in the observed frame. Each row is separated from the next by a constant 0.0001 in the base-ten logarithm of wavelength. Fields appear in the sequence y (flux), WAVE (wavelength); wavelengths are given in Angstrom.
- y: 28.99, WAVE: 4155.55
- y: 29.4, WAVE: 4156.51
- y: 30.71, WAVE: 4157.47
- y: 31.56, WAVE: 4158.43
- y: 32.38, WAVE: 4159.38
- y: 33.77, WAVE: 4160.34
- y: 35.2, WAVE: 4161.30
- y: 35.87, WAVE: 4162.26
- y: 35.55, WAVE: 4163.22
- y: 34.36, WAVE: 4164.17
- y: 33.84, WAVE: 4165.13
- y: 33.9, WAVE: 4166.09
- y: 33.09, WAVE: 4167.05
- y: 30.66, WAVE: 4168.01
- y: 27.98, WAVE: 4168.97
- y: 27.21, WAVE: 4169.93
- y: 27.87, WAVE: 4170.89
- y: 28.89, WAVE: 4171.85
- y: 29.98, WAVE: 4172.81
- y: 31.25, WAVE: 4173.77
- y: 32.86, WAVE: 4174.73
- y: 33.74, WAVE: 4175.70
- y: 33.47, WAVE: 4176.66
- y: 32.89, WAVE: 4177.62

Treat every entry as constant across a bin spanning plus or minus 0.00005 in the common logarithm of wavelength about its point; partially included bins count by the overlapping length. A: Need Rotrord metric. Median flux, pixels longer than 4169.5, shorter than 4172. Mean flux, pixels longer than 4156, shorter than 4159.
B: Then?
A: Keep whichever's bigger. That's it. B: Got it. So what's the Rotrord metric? 31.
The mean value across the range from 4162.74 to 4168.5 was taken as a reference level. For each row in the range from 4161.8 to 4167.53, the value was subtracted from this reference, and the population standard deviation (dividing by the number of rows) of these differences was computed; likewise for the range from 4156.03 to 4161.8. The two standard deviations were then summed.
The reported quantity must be 2.89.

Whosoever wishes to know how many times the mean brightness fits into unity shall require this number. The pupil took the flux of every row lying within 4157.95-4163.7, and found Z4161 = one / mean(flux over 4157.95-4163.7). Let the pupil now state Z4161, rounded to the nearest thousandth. 0.029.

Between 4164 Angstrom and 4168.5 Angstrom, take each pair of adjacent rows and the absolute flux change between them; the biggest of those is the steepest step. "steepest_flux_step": 2.4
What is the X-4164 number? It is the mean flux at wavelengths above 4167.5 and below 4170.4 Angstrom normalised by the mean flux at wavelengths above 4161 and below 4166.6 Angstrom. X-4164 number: 0.82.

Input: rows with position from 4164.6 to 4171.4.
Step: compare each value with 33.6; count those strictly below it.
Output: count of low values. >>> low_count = 5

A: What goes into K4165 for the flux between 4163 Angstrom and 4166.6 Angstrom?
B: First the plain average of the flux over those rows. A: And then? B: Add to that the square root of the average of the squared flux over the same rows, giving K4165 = 69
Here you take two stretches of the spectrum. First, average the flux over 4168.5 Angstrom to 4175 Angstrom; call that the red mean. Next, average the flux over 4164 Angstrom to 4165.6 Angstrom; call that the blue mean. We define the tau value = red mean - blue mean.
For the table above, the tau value -4.7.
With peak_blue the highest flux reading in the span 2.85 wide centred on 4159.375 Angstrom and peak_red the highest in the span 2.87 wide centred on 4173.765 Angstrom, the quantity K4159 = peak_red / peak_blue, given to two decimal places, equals 0.97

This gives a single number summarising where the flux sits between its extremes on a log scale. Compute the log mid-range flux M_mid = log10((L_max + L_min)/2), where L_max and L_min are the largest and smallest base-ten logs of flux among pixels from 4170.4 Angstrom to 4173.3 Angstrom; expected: 0.165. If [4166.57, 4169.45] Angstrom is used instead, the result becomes 0.171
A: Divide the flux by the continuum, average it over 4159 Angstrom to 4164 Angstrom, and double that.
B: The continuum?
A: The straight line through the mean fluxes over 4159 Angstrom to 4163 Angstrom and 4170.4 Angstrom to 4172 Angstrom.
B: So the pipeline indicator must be 2.03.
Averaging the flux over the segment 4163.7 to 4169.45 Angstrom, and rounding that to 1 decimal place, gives 32.3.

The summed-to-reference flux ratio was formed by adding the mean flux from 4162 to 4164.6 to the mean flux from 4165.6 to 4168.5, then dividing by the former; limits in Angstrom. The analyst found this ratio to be 1.92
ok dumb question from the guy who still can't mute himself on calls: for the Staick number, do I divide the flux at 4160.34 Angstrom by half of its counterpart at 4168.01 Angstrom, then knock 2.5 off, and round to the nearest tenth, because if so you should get -0.3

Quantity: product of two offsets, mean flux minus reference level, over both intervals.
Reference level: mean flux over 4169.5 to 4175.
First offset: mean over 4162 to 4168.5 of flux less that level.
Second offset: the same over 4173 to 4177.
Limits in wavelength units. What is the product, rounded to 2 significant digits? 13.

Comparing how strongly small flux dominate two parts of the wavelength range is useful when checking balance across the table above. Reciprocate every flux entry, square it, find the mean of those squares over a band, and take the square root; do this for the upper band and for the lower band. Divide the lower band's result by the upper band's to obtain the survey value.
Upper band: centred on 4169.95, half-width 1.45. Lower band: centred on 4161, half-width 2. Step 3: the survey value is 0.81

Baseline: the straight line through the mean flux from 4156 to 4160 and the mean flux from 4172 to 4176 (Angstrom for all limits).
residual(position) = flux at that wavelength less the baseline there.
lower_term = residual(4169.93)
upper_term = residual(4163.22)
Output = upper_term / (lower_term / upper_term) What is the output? -4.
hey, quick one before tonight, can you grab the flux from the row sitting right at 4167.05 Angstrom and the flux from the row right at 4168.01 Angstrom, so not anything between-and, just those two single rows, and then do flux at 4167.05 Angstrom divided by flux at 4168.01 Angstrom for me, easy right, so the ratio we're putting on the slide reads 1.08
